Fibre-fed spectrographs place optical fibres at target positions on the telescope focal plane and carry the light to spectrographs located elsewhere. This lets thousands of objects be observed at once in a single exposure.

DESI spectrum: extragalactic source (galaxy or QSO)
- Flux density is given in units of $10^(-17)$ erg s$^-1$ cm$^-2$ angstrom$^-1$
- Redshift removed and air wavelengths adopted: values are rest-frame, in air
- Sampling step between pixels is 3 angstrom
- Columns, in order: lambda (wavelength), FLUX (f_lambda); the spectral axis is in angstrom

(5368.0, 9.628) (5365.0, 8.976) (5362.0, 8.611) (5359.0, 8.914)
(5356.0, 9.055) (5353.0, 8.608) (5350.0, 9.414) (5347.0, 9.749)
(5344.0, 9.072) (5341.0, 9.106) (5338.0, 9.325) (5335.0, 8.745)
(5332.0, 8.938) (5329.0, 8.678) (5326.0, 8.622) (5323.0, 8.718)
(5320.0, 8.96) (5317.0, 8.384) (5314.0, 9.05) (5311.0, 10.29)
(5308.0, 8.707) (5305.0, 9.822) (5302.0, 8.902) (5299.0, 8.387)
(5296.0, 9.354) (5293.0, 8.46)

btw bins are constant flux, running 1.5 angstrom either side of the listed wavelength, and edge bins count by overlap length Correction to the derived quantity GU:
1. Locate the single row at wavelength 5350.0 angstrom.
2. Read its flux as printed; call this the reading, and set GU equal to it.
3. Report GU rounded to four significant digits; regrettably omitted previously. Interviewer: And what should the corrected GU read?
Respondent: 9.414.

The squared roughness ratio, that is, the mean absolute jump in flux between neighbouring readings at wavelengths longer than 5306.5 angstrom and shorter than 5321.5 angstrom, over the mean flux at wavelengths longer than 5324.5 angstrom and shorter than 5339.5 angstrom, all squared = 0.013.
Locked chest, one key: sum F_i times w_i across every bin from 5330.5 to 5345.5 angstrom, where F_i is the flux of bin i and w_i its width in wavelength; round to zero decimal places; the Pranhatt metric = 136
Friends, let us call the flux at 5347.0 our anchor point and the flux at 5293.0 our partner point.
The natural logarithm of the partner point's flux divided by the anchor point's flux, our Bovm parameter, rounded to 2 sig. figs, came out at -0.14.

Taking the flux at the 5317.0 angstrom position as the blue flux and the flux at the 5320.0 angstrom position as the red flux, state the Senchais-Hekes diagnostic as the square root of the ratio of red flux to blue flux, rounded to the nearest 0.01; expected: 1.03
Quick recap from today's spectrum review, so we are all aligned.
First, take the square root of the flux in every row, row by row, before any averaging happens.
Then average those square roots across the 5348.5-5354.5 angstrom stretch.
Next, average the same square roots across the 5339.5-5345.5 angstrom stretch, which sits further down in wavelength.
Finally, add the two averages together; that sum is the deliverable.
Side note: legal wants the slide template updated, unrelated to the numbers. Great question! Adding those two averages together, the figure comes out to 6.02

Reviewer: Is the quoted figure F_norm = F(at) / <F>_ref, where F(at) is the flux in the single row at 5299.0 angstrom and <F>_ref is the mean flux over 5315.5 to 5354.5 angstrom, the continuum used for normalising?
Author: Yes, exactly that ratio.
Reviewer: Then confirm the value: 0.94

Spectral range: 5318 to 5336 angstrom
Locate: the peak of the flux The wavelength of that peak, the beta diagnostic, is 5320.0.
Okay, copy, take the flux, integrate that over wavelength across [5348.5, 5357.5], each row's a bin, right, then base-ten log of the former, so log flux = 1.91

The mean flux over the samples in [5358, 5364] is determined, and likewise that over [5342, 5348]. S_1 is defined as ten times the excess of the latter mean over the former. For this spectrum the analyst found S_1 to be 6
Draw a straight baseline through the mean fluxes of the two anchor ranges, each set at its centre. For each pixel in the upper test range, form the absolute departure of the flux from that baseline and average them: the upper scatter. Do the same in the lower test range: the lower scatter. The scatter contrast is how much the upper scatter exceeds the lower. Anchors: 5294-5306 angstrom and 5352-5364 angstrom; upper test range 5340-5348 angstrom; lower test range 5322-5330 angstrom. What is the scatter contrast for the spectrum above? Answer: 0.14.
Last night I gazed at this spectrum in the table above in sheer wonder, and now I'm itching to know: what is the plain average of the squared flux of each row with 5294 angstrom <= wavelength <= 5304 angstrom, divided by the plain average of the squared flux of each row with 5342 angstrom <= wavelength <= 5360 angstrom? 0.95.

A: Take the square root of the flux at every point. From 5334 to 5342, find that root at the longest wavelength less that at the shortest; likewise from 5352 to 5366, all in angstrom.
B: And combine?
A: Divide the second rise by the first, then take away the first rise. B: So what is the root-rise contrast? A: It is 1.0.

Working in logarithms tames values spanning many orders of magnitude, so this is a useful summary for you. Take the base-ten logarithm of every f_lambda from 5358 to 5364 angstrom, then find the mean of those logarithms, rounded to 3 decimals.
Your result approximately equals 0.943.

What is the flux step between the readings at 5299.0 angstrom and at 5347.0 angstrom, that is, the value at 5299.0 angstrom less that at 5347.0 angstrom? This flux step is -1.4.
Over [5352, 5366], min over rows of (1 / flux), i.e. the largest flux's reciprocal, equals 0.110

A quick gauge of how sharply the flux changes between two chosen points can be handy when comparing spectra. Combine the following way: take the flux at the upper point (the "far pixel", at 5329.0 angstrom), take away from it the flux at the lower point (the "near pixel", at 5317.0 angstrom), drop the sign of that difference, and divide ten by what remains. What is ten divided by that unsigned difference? 34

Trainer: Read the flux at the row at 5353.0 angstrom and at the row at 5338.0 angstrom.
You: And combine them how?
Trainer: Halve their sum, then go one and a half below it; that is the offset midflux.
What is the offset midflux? 7.47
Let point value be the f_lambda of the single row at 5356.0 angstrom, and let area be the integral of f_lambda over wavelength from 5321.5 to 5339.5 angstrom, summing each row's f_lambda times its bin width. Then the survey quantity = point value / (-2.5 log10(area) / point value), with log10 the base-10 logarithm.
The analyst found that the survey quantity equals -14.9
